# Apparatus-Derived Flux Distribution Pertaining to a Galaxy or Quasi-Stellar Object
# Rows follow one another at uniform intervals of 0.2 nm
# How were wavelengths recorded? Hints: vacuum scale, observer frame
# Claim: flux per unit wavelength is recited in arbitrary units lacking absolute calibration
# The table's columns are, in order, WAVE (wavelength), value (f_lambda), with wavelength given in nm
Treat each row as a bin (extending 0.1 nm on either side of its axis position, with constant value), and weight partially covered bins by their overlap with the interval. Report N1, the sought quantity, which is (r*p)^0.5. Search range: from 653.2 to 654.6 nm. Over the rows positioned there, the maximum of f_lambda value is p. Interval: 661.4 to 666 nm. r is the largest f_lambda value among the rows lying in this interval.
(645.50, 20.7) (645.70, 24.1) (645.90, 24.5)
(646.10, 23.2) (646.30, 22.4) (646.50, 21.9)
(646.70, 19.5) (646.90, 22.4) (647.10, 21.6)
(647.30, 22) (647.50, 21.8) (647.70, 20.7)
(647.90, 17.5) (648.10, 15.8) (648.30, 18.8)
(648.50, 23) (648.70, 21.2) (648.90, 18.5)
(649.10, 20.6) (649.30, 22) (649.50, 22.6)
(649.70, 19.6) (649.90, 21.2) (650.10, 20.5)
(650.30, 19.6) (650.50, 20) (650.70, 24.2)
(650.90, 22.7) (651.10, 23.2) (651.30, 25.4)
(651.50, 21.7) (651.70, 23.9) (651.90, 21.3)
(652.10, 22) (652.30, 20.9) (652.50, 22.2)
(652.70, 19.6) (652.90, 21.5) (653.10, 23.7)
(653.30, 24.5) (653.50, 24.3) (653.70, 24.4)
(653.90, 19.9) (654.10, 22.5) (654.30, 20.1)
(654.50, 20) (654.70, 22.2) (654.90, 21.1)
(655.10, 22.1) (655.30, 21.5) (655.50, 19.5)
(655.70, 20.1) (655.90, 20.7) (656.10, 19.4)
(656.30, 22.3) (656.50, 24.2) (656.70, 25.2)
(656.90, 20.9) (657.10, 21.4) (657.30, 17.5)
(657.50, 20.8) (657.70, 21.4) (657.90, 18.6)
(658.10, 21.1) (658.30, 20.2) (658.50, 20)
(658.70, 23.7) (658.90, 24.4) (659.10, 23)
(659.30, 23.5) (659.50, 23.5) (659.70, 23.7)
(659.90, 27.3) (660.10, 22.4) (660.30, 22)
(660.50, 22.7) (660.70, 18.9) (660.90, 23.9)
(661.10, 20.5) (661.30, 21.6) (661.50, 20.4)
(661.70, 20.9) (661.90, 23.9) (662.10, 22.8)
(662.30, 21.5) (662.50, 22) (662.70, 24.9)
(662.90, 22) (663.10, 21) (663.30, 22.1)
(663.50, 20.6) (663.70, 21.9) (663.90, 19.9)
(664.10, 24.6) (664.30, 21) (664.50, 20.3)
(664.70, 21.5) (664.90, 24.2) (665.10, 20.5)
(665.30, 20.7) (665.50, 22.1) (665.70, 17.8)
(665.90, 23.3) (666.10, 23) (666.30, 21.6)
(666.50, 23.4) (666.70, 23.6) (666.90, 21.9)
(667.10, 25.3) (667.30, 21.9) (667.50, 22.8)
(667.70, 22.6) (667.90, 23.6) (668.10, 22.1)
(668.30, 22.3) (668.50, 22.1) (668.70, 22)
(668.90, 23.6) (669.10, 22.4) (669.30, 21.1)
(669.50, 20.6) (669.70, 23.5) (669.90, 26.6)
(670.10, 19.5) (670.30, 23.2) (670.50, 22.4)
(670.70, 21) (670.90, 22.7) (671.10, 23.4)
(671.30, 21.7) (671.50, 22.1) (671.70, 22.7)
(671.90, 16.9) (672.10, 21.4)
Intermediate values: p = 24.5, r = 24.9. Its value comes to 24.7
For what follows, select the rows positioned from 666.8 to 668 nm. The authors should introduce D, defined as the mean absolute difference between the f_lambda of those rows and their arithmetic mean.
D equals 1.0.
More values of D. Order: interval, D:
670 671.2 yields 1.2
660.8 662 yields 1.4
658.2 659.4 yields 1.6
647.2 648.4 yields 2.1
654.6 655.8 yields 0.9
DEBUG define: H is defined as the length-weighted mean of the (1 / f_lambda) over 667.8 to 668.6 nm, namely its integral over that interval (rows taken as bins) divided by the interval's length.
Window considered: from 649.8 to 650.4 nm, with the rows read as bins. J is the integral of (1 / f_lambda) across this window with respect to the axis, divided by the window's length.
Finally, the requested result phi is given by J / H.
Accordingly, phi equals 1.10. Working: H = 0.0444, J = 0.049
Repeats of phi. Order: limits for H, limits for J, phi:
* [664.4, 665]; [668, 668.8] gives 0.99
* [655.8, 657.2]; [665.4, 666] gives 1.05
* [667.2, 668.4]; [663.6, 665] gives 1.03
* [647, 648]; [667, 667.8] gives 0.89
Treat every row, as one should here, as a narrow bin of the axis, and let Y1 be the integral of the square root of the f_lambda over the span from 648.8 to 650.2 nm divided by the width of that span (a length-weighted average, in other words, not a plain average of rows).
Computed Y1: 4.55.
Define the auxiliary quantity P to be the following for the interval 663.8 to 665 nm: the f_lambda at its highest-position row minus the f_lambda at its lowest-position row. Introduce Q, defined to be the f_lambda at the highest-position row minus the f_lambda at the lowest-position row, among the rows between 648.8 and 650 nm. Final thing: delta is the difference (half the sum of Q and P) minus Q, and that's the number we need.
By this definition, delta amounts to 0.8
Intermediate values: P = 4.3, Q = 2.7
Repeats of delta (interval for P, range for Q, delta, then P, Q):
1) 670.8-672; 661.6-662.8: -4.9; -5.8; 4.0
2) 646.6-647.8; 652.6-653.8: -1.8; 1.2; 4.8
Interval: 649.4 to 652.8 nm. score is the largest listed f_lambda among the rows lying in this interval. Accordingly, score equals 25.4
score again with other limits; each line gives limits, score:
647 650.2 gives 23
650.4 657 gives 25.4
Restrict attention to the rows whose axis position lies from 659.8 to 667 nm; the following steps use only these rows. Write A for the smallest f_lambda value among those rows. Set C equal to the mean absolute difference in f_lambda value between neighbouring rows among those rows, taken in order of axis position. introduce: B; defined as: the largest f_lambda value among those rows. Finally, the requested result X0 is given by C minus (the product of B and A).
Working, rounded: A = 17.8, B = 27.3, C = 2.09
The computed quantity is -484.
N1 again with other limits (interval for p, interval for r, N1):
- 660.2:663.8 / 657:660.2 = 26.1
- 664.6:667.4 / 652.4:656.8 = 25.2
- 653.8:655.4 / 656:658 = 23.8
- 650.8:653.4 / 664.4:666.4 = 24.8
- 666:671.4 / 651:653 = 26.0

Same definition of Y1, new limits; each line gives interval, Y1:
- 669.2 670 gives 4.78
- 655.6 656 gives 4.52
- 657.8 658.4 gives 4.47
